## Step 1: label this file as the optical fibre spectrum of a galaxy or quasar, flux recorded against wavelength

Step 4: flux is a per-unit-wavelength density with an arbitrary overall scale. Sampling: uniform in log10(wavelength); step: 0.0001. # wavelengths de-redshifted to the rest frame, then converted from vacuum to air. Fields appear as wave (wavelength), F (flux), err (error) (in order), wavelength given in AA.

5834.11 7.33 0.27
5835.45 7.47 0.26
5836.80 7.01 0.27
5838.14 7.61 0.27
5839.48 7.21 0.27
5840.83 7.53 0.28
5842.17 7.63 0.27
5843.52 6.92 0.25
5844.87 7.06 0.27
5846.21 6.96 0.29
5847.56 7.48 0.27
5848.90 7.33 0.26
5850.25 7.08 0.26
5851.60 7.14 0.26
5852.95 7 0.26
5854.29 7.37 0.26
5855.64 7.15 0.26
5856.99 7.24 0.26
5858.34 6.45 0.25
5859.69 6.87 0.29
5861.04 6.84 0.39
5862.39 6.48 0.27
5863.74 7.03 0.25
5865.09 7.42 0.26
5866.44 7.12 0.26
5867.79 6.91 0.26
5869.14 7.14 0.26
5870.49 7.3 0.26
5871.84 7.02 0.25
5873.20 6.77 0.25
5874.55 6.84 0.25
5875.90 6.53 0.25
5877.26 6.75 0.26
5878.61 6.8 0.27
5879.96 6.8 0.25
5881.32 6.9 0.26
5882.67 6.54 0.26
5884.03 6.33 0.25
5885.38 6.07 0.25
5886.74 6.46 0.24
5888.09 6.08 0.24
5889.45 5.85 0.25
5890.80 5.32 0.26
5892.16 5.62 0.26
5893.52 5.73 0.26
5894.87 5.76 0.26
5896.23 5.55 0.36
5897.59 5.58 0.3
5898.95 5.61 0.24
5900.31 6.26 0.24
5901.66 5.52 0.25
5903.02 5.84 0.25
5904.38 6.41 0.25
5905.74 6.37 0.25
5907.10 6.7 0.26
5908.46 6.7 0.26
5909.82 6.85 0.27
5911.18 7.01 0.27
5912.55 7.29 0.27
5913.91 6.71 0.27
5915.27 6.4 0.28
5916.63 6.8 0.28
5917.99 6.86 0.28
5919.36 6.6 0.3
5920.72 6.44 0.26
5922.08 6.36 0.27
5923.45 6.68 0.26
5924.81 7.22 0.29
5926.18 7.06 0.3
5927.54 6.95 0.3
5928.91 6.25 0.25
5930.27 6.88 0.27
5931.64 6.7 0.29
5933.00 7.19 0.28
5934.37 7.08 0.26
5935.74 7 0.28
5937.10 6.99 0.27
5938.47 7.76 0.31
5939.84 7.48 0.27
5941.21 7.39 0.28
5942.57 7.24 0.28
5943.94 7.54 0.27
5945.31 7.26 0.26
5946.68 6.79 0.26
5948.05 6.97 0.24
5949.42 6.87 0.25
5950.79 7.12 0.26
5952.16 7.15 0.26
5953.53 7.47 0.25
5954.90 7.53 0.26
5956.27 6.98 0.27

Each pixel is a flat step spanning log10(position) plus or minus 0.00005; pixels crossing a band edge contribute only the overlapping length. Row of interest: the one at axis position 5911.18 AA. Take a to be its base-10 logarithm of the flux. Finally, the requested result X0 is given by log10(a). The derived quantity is -0.073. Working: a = 0.85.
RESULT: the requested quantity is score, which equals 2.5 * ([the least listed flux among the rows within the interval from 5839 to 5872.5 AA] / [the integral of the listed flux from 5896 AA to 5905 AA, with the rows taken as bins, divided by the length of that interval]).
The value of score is 2.76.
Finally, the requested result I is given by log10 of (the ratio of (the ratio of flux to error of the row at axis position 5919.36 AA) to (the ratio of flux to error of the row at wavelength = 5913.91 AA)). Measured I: -0.05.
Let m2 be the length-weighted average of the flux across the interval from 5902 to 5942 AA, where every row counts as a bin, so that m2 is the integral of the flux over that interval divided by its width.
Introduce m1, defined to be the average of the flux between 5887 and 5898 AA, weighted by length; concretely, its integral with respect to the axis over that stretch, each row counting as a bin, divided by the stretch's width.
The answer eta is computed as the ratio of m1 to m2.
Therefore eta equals 0.839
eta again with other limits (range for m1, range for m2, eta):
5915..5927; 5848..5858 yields 0.938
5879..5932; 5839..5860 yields 0.893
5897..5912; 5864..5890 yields 0.932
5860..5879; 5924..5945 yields 0.973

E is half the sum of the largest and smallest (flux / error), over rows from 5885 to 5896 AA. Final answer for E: 24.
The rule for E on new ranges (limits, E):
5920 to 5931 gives 24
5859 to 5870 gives 23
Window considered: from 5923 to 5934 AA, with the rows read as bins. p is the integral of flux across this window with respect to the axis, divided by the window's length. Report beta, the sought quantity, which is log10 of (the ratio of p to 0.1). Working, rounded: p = 6.88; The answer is 1.837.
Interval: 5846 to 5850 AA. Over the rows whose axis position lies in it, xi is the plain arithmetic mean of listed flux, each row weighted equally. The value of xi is 7.3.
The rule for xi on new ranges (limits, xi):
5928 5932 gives 6.6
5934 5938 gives 7.0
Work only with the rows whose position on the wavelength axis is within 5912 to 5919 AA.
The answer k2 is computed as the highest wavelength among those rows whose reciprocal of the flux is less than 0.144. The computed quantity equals 5912.55 AA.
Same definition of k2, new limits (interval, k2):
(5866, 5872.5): 5871.84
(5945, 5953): 5952.16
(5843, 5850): 5848.90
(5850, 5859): 5856.99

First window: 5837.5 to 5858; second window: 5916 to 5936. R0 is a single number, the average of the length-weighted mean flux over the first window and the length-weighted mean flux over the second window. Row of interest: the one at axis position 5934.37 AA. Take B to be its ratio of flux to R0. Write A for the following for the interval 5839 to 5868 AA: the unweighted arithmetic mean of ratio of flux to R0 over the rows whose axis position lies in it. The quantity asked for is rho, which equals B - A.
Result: 0.00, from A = 1.01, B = 1.01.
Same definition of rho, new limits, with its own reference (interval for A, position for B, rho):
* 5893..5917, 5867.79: 0.09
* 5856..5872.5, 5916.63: -0.03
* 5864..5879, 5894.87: -0.17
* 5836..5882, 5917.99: -0.03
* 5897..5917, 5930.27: 0.07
